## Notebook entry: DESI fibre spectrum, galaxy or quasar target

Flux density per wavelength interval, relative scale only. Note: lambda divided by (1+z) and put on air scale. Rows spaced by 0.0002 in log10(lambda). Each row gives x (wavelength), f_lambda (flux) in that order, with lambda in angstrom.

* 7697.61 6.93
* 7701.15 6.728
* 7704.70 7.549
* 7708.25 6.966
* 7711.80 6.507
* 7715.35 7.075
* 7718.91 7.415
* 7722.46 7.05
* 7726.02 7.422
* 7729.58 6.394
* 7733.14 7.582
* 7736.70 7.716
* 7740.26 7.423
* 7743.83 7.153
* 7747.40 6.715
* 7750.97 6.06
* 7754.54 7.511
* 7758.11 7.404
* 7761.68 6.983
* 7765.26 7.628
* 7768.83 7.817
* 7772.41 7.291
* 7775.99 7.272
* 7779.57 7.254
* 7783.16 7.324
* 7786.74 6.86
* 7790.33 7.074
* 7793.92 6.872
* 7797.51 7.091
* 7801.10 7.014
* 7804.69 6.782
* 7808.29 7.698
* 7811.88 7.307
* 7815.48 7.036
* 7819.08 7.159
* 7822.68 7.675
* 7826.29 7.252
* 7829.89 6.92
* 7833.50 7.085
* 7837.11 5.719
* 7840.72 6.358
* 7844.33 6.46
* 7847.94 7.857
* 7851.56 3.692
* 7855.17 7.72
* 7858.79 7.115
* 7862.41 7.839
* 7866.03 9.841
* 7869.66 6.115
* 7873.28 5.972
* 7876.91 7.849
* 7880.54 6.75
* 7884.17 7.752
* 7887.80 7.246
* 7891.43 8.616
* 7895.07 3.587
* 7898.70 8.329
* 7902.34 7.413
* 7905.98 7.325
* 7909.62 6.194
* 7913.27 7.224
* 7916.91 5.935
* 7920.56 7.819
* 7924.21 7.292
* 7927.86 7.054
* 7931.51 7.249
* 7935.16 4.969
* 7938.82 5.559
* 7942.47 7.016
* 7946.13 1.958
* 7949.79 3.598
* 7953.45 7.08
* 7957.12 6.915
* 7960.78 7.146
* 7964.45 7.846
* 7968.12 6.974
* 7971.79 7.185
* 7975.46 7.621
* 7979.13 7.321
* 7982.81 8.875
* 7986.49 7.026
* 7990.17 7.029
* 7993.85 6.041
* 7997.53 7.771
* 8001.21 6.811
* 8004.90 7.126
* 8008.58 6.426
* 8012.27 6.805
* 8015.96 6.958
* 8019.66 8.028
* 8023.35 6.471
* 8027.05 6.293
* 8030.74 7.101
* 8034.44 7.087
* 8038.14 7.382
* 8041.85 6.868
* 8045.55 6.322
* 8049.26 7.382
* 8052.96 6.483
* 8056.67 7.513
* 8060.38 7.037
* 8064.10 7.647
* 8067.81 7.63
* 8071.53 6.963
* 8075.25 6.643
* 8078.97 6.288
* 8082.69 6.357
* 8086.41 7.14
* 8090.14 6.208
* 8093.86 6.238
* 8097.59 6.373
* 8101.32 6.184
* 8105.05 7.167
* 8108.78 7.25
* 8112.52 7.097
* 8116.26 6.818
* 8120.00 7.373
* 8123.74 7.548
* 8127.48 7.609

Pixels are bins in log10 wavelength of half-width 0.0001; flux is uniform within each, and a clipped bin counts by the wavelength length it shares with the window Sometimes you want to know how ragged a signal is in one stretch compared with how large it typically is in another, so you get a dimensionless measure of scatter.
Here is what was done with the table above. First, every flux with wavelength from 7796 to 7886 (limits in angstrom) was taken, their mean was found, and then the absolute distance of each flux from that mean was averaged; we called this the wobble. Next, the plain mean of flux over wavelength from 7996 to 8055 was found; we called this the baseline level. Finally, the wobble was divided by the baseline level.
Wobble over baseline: 0.099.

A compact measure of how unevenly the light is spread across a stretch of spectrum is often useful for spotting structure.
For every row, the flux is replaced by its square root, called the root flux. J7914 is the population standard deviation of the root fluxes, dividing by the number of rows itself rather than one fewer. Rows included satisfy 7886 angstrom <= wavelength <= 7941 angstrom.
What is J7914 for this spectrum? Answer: 0.26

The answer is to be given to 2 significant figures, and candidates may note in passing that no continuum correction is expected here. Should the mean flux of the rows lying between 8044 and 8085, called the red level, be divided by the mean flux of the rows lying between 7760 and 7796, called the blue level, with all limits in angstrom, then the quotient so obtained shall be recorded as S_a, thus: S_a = 0.96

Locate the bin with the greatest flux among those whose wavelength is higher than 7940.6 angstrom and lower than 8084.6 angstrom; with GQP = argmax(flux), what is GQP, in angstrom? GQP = 7982.81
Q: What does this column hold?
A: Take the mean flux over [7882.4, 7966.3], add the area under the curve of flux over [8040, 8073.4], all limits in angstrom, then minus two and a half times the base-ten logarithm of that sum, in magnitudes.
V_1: -6.0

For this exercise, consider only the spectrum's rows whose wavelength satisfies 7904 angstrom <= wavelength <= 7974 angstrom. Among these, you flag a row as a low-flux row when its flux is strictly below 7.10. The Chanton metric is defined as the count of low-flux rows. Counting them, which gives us 11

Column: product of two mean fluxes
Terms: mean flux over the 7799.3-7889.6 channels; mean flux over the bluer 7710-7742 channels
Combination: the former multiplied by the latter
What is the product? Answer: 50.6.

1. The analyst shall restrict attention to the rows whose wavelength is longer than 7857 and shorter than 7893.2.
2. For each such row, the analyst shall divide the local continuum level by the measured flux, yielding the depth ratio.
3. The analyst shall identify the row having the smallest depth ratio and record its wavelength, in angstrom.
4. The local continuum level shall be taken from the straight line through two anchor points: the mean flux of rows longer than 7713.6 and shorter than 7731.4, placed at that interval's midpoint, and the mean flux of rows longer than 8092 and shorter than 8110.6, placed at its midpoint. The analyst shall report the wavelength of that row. 7866.03 angstrom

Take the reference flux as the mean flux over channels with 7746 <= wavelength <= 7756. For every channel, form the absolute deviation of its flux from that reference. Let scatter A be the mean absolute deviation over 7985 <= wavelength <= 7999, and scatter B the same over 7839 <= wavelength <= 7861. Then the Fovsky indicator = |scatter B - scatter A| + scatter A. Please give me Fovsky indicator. 1.0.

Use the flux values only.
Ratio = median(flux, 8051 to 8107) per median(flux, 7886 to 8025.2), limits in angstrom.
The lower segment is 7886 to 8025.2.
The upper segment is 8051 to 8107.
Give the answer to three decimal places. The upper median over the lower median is 0.940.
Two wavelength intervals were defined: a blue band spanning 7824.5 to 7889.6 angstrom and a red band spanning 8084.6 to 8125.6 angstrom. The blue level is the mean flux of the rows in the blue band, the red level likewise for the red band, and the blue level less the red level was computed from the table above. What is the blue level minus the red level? 0.12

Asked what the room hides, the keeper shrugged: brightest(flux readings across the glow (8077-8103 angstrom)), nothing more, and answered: 7.14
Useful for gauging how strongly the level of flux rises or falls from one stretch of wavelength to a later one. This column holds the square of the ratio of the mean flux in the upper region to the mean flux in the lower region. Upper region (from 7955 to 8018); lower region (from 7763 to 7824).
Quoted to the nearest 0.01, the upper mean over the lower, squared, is 0.98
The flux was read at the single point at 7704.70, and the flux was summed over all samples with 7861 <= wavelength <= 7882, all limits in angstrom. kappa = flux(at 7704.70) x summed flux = 335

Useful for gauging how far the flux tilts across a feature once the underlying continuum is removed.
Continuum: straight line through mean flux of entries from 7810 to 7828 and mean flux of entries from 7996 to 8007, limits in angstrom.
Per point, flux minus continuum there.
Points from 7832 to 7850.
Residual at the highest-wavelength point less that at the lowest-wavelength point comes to 0.8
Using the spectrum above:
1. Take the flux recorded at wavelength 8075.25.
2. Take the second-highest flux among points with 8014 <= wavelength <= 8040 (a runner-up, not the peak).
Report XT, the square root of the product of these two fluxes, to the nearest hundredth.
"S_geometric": 7.00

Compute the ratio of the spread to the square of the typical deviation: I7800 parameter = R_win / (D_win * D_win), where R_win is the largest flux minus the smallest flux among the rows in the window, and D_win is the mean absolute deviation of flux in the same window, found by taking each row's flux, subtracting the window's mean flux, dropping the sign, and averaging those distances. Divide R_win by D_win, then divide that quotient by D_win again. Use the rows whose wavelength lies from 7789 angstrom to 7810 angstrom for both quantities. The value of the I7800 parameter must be 22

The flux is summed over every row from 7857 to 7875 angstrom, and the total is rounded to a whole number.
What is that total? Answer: 37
